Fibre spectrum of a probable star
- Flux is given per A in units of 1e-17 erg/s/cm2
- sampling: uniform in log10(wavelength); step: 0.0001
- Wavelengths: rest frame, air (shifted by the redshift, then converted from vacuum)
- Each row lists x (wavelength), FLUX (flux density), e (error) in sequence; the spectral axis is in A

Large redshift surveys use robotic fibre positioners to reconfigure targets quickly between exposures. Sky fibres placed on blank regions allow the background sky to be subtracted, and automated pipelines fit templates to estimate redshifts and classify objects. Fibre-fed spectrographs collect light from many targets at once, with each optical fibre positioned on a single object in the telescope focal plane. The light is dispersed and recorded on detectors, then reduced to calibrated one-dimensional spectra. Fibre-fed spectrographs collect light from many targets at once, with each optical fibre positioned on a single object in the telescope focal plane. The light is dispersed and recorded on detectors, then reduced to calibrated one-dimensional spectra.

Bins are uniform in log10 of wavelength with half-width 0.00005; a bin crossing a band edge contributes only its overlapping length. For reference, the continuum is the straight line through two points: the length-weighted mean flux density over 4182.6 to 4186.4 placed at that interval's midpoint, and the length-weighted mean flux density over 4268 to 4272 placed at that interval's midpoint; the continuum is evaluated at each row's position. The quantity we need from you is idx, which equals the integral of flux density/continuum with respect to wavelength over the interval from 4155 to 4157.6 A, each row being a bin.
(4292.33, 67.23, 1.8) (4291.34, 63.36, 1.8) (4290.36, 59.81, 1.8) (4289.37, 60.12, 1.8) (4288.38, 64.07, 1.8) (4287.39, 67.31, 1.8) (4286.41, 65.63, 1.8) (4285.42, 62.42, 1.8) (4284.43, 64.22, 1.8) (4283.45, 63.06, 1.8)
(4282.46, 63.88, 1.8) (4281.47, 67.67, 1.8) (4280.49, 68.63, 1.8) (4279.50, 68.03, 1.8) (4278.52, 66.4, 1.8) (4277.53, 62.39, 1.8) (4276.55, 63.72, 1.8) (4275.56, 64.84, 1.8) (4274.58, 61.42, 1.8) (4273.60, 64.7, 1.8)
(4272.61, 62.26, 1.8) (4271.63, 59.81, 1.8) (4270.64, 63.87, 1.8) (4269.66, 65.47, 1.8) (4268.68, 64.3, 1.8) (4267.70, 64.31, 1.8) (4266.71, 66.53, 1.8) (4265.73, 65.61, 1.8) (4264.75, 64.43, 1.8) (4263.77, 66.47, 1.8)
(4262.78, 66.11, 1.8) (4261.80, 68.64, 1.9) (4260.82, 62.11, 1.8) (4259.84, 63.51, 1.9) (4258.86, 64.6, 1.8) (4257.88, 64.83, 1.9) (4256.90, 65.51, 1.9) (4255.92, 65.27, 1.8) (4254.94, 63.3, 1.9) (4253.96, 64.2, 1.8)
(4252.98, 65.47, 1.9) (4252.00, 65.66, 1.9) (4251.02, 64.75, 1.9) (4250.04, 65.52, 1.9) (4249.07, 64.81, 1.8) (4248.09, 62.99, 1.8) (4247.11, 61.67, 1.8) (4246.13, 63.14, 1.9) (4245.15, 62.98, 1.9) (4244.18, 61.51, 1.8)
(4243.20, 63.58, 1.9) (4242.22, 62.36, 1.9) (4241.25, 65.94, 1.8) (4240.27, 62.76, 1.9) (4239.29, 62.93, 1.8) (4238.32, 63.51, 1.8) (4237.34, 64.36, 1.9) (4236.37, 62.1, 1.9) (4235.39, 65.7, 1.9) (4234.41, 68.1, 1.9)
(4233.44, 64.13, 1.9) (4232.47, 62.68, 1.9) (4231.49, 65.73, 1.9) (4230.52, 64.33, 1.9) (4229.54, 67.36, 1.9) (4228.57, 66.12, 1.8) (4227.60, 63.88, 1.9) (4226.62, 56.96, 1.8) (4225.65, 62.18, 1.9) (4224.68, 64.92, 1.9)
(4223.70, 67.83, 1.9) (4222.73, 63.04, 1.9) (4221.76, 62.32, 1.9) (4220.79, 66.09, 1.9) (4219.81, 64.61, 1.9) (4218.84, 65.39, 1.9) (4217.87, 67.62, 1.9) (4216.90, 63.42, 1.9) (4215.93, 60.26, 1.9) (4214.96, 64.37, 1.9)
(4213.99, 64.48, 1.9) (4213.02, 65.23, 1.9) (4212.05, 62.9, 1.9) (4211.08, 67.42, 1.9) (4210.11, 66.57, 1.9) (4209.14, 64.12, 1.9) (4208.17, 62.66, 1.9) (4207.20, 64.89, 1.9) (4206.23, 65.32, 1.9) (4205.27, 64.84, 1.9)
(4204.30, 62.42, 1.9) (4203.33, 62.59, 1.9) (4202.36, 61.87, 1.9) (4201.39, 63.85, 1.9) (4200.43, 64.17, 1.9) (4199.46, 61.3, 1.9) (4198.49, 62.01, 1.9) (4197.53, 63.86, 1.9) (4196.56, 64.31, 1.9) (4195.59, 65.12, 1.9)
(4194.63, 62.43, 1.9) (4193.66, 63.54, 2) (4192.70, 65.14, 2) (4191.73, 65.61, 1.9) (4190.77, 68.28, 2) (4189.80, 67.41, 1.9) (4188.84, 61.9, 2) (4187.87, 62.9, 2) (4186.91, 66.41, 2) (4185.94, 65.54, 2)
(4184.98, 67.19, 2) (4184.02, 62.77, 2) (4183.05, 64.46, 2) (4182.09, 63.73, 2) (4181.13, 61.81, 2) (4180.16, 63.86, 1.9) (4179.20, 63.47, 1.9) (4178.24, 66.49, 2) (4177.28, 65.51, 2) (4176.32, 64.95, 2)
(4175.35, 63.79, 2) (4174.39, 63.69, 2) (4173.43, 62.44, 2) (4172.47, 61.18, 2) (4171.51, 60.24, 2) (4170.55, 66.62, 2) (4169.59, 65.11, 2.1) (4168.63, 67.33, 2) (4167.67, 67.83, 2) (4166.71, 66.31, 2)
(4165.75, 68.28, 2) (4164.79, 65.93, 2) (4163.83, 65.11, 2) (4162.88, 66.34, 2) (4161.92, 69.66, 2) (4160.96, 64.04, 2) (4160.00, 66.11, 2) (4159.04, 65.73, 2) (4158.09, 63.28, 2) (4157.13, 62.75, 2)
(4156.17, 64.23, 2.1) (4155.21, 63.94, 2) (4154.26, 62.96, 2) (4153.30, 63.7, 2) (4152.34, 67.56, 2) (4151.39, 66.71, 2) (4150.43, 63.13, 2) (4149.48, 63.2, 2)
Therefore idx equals 2.52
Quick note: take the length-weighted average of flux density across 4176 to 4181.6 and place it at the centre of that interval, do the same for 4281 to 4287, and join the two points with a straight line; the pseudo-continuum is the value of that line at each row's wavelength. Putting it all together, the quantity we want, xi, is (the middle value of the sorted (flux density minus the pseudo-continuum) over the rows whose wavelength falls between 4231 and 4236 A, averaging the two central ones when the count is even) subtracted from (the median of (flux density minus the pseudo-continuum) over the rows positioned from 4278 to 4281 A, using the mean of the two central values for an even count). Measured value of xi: 2.3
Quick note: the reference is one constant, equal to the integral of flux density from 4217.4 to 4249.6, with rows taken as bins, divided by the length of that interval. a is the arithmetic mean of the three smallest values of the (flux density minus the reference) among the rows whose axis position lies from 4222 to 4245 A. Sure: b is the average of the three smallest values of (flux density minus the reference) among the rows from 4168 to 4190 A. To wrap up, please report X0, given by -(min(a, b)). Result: 3.86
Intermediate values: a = -3.9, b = -2.98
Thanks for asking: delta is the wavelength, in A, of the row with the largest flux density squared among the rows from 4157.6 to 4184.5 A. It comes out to 4161.92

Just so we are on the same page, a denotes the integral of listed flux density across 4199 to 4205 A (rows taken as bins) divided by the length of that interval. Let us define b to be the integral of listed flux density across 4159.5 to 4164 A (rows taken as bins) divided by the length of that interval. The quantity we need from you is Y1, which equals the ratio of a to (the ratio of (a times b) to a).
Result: 0.95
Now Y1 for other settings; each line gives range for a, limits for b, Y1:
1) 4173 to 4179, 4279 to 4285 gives 0.98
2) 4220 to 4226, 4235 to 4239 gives 1.01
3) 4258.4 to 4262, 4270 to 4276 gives 1.02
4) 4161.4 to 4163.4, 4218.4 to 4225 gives 1.05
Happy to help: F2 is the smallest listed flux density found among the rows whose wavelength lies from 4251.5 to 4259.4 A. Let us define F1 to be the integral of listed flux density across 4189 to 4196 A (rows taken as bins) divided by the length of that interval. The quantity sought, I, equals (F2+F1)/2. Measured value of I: 64.3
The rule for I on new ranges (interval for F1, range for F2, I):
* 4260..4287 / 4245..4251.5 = 63.2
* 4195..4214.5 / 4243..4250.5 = 62.8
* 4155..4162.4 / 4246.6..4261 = 63.3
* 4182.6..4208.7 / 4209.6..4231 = 60.6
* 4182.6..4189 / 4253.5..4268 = 63.3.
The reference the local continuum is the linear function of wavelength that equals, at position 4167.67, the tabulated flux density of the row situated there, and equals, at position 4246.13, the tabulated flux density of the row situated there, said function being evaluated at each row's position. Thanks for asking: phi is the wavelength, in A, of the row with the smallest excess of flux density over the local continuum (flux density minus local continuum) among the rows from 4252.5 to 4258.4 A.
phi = 4254.94 A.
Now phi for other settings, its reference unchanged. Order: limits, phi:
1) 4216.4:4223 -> 4221.76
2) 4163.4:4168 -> 4163.83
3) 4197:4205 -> 4199.46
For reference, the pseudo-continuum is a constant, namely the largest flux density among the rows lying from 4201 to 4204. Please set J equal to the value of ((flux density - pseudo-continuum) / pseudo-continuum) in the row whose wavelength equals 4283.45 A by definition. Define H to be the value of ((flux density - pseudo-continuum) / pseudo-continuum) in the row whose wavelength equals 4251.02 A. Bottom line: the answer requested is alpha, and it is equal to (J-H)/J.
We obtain 2.1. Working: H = 0.014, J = -0.012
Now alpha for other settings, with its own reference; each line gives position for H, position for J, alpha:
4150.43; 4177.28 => 1.4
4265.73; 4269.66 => -0.1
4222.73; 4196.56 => 2.8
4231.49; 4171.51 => 1.5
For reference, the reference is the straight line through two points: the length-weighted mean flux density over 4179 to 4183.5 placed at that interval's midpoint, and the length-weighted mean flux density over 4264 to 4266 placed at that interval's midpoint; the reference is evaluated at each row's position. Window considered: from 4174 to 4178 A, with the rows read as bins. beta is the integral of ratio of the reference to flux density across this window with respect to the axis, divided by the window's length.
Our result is 0.98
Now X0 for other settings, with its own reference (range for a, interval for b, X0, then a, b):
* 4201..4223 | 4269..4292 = 4.14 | -2.6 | -4.14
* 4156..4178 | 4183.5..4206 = 2.77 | -2.8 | -2.36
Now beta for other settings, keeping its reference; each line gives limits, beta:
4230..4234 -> 1.00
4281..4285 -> 1.02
